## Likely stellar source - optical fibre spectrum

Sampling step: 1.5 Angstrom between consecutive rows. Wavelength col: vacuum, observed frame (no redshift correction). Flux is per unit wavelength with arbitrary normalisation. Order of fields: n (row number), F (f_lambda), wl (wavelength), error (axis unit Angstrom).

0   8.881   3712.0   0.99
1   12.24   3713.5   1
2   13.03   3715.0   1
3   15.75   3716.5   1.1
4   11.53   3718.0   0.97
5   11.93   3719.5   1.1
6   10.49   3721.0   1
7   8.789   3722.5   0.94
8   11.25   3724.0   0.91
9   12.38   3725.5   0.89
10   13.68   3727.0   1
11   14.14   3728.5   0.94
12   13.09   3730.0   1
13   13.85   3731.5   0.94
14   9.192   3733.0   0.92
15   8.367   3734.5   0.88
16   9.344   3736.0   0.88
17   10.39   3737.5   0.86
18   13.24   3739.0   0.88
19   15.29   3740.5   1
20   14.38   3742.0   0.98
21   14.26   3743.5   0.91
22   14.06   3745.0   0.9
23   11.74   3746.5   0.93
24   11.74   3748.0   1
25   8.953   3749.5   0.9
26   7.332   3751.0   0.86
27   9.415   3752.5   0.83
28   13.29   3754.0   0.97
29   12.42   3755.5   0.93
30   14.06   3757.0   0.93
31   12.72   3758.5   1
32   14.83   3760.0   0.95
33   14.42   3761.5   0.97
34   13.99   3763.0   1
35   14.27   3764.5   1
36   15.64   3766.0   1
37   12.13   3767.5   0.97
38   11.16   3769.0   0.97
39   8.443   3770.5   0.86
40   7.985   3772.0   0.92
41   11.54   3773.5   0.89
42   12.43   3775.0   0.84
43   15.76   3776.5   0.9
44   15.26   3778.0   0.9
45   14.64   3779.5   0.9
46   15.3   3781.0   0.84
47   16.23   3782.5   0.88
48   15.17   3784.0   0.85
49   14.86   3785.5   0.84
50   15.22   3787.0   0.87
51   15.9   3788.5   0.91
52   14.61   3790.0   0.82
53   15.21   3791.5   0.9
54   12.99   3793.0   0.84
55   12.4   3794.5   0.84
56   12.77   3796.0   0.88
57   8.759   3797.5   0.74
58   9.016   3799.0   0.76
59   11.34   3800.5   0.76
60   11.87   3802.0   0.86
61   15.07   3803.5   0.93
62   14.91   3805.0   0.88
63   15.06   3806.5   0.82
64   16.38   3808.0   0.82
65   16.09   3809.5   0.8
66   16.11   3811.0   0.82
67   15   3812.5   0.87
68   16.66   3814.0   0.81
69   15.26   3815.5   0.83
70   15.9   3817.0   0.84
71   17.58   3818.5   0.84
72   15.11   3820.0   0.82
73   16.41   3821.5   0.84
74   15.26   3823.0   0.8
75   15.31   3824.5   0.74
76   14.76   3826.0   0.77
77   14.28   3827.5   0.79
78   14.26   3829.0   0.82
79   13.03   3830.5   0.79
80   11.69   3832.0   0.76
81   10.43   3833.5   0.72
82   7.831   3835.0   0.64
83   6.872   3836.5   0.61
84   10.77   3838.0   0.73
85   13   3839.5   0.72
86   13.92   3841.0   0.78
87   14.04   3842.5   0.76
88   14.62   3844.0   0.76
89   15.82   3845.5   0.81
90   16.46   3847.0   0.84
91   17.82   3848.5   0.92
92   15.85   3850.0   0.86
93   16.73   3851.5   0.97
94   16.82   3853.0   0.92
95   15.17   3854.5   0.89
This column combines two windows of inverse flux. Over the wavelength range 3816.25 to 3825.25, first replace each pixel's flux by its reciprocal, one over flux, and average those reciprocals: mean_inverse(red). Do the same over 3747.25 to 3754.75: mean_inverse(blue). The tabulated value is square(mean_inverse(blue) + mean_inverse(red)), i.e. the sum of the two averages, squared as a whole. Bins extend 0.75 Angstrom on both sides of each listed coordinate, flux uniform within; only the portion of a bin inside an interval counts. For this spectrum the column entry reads 0.0275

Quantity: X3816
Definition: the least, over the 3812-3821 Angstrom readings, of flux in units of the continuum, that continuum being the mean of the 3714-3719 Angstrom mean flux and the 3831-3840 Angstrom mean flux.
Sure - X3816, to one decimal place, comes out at 1.3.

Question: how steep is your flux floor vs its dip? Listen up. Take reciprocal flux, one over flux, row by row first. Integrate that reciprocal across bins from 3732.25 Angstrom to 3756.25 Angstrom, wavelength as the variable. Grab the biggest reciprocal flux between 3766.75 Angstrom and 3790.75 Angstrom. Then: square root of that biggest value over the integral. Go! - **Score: 0.24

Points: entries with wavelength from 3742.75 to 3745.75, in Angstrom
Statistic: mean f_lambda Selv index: 14.2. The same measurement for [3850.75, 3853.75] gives 16.8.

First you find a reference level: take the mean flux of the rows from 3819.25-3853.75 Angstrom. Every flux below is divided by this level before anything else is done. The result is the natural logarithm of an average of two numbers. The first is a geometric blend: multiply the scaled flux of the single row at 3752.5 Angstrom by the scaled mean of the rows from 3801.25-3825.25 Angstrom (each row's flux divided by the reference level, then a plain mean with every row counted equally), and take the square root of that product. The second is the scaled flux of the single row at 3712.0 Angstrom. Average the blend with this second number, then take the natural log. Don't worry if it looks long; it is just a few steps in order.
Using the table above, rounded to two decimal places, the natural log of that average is -0.29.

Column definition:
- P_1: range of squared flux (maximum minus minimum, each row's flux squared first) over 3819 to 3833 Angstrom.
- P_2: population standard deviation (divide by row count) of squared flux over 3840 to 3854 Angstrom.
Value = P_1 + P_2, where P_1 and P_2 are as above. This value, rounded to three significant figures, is 172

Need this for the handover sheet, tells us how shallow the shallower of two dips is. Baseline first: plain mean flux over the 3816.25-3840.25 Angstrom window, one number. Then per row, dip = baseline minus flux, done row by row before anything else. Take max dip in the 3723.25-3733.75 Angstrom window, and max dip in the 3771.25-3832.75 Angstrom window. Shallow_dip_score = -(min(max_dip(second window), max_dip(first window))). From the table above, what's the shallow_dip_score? -4.1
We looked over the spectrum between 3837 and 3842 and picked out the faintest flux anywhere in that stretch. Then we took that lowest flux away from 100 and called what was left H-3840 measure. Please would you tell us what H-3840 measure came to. 89.2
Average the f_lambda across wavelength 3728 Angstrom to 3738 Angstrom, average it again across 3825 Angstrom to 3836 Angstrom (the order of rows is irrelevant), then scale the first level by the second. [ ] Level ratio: 0.91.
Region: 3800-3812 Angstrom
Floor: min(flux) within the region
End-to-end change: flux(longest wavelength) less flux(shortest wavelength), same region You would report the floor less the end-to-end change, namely 7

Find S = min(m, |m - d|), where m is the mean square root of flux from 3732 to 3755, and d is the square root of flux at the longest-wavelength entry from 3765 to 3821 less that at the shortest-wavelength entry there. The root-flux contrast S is 3.36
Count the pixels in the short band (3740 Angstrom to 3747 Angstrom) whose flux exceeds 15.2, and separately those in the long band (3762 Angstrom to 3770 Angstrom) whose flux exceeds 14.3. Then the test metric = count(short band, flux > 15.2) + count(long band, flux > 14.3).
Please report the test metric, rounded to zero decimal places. 2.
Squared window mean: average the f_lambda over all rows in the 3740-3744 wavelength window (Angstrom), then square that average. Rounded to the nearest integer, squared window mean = 214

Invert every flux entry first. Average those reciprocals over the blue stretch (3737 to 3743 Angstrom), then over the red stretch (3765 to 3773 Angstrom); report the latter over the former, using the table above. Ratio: 1.25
